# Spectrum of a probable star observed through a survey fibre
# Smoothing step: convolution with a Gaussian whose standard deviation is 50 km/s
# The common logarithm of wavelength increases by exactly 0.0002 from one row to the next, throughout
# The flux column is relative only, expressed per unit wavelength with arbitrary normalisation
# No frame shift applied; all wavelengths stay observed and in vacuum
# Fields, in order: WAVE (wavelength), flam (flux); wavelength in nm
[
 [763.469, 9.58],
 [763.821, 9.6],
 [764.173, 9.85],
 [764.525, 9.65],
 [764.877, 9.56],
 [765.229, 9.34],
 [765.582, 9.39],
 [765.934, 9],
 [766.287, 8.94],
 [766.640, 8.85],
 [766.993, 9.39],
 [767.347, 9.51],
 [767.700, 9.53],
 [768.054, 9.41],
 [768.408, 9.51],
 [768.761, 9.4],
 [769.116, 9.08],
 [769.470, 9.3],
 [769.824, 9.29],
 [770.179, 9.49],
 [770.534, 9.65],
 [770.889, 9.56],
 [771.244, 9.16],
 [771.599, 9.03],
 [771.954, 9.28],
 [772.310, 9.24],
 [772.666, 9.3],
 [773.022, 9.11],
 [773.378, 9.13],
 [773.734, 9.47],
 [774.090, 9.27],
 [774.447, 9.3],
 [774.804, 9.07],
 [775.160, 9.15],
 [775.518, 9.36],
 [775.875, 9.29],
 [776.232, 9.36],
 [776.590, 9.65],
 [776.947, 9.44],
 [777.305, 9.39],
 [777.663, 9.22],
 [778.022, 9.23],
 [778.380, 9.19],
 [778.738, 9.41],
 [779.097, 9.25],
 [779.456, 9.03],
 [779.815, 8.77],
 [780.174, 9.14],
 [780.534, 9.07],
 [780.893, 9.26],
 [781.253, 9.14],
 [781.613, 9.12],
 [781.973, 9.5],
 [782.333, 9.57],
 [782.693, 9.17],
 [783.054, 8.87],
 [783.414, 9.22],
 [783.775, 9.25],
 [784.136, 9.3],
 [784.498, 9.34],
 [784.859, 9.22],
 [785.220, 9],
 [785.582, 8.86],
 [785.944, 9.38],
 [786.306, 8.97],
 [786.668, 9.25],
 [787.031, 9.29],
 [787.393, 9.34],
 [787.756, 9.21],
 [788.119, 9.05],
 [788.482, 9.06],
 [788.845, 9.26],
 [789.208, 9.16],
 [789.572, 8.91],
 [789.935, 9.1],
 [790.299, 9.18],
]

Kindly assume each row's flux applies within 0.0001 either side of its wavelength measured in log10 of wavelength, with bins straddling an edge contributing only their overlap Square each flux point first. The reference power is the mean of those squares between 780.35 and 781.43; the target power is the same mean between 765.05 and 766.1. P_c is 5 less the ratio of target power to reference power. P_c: 3.98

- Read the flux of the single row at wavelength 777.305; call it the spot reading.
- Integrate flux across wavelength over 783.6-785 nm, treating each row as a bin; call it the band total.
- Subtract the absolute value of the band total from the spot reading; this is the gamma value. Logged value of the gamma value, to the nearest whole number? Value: -4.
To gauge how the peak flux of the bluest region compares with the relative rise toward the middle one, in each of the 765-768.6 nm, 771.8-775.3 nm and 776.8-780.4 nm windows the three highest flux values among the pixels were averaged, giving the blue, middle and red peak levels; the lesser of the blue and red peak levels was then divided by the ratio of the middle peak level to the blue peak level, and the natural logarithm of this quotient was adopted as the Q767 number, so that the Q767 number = 2.259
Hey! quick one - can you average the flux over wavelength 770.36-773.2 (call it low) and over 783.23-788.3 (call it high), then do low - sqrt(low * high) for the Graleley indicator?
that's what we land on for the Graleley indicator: 0.050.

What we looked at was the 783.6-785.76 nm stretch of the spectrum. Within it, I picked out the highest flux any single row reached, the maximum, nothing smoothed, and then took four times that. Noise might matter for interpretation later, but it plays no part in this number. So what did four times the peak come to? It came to 37.36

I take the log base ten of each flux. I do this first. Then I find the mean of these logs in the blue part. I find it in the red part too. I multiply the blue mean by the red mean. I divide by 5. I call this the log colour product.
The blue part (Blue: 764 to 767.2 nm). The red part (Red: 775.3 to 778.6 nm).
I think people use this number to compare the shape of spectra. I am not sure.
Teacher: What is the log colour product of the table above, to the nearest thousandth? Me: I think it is 0.188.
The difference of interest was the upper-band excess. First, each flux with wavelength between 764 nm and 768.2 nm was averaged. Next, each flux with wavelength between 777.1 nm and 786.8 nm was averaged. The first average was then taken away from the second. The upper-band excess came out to -0.18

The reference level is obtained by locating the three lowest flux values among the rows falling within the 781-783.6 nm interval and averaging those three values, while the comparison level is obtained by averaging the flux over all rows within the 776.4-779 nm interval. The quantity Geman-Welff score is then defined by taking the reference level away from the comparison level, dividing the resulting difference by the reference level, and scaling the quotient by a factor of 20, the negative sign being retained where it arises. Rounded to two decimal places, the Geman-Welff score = 0.70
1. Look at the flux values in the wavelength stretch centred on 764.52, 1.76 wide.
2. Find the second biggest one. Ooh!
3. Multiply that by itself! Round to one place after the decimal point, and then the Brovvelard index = 93.1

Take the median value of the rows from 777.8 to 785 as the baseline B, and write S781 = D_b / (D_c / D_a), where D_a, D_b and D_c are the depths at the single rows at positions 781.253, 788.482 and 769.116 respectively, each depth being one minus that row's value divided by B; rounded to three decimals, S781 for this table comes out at 0.010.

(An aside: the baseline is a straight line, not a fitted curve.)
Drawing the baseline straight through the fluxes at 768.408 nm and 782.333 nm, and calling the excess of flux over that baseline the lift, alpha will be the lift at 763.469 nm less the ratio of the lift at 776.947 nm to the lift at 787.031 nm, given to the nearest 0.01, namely -0.26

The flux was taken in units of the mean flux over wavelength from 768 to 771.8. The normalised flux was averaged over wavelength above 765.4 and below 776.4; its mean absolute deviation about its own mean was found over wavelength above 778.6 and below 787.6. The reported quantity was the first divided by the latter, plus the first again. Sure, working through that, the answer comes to 61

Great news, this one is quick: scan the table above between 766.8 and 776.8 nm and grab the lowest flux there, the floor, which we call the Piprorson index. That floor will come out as 9.03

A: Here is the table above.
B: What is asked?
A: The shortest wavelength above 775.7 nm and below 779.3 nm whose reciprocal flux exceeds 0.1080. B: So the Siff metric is 777.663 nm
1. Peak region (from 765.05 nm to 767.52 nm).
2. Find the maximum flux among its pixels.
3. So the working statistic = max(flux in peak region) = 9.51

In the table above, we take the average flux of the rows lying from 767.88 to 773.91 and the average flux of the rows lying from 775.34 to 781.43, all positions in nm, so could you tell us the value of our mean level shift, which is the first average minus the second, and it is 0.071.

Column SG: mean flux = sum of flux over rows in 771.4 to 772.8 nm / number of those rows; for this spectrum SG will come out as 9.21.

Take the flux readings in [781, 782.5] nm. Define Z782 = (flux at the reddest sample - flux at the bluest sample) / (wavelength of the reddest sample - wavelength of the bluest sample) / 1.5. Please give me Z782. 0.27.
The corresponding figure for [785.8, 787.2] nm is -0.06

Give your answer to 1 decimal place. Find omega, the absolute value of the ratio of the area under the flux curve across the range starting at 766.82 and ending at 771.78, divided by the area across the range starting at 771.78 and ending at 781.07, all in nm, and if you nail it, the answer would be 0.5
